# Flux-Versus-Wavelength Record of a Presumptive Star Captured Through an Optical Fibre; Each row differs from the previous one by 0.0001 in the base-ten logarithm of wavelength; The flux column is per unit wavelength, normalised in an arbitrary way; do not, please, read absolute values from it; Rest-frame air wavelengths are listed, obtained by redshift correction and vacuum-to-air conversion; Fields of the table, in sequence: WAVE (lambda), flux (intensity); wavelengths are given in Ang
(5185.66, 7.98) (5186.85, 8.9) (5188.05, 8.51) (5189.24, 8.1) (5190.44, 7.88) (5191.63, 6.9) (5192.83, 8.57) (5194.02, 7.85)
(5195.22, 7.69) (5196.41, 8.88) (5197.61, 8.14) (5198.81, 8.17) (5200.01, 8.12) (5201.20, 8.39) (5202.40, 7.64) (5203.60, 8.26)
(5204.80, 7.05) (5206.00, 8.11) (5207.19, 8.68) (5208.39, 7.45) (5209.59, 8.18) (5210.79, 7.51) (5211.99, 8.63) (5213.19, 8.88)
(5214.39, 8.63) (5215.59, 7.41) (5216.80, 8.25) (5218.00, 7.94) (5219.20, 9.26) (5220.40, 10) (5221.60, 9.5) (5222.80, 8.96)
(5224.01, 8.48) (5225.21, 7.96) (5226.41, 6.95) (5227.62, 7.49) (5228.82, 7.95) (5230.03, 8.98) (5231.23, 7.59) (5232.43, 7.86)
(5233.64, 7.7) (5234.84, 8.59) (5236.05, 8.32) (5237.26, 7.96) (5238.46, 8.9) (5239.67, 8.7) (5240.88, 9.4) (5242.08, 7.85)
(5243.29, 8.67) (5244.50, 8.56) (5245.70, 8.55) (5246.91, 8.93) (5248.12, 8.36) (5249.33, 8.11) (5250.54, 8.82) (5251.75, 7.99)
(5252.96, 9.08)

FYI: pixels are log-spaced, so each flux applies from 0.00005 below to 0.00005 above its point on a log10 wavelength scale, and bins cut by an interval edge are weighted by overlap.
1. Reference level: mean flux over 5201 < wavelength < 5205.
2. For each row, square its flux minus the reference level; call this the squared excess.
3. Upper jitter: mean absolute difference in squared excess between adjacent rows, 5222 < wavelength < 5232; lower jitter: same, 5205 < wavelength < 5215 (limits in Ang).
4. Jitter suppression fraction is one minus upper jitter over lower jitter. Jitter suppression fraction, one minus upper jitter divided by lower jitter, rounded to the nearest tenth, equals -1.0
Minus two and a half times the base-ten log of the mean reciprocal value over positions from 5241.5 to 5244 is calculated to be 2.29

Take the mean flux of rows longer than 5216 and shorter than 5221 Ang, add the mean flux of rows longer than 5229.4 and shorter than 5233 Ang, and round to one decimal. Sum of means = 17.0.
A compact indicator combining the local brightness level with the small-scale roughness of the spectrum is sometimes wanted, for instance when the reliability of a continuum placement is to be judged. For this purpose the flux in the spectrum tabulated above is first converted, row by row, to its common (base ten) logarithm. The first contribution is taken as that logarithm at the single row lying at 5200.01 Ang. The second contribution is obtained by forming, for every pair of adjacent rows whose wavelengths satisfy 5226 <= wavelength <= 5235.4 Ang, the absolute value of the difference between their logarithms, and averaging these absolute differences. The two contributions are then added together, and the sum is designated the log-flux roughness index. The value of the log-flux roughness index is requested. 0.95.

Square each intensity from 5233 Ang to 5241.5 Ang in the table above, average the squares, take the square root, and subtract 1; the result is 7.5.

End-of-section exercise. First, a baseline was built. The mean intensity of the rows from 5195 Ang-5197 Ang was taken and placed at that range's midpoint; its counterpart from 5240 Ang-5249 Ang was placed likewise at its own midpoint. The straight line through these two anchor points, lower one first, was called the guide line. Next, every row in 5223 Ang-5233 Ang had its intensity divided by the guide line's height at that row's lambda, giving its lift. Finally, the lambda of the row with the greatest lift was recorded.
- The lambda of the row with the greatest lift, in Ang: 5230.03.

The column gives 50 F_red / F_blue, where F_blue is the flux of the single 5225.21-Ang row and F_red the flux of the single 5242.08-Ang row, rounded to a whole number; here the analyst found 49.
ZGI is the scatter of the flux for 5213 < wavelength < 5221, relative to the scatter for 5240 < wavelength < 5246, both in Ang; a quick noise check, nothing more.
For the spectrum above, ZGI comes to 1.6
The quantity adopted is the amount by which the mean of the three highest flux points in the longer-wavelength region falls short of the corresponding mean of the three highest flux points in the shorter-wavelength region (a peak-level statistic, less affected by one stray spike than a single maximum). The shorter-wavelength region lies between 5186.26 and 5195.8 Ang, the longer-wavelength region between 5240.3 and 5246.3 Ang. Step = -0.2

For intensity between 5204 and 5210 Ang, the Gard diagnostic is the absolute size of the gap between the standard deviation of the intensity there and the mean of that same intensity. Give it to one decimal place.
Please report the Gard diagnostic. 7.3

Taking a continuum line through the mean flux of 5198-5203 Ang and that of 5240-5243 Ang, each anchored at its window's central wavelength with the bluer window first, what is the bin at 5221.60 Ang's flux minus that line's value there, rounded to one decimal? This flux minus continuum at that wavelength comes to 1.1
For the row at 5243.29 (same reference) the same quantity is 0.0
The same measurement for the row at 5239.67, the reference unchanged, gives 0.1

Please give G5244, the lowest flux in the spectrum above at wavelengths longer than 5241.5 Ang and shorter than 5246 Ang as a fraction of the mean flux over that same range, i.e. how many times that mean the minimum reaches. 0.934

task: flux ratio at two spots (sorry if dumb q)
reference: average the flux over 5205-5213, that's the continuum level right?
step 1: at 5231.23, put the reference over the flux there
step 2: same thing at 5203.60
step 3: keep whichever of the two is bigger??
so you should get 1.07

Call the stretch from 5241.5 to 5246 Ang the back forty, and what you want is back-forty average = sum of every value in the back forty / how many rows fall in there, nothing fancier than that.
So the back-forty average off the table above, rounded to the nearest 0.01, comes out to 8.41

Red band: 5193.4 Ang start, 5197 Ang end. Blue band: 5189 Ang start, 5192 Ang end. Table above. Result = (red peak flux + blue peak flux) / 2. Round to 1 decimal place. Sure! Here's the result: 8.5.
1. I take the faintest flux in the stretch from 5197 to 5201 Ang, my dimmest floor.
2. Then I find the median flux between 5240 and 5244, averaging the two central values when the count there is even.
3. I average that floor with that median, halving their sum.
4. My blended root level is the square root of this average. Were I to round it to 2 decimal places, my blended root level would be 2.90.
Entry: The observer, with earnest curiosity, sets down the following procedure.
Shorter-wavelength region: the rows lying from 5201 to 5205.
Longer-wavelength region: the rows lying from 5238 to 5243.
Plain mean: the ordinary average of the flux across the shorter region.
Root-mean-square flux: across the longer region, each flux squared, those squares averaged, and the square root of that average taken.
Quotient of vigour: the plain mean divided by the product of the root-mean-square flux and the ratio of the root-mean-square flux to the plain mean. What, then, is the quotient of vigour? 0.81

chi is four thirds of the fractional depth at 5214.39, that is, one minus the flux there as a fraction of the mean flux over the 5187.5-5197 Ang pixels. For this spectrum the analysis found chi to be -0.10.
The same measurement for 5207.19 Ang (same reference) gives -0.10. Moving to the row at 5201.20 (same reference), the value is -0.06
